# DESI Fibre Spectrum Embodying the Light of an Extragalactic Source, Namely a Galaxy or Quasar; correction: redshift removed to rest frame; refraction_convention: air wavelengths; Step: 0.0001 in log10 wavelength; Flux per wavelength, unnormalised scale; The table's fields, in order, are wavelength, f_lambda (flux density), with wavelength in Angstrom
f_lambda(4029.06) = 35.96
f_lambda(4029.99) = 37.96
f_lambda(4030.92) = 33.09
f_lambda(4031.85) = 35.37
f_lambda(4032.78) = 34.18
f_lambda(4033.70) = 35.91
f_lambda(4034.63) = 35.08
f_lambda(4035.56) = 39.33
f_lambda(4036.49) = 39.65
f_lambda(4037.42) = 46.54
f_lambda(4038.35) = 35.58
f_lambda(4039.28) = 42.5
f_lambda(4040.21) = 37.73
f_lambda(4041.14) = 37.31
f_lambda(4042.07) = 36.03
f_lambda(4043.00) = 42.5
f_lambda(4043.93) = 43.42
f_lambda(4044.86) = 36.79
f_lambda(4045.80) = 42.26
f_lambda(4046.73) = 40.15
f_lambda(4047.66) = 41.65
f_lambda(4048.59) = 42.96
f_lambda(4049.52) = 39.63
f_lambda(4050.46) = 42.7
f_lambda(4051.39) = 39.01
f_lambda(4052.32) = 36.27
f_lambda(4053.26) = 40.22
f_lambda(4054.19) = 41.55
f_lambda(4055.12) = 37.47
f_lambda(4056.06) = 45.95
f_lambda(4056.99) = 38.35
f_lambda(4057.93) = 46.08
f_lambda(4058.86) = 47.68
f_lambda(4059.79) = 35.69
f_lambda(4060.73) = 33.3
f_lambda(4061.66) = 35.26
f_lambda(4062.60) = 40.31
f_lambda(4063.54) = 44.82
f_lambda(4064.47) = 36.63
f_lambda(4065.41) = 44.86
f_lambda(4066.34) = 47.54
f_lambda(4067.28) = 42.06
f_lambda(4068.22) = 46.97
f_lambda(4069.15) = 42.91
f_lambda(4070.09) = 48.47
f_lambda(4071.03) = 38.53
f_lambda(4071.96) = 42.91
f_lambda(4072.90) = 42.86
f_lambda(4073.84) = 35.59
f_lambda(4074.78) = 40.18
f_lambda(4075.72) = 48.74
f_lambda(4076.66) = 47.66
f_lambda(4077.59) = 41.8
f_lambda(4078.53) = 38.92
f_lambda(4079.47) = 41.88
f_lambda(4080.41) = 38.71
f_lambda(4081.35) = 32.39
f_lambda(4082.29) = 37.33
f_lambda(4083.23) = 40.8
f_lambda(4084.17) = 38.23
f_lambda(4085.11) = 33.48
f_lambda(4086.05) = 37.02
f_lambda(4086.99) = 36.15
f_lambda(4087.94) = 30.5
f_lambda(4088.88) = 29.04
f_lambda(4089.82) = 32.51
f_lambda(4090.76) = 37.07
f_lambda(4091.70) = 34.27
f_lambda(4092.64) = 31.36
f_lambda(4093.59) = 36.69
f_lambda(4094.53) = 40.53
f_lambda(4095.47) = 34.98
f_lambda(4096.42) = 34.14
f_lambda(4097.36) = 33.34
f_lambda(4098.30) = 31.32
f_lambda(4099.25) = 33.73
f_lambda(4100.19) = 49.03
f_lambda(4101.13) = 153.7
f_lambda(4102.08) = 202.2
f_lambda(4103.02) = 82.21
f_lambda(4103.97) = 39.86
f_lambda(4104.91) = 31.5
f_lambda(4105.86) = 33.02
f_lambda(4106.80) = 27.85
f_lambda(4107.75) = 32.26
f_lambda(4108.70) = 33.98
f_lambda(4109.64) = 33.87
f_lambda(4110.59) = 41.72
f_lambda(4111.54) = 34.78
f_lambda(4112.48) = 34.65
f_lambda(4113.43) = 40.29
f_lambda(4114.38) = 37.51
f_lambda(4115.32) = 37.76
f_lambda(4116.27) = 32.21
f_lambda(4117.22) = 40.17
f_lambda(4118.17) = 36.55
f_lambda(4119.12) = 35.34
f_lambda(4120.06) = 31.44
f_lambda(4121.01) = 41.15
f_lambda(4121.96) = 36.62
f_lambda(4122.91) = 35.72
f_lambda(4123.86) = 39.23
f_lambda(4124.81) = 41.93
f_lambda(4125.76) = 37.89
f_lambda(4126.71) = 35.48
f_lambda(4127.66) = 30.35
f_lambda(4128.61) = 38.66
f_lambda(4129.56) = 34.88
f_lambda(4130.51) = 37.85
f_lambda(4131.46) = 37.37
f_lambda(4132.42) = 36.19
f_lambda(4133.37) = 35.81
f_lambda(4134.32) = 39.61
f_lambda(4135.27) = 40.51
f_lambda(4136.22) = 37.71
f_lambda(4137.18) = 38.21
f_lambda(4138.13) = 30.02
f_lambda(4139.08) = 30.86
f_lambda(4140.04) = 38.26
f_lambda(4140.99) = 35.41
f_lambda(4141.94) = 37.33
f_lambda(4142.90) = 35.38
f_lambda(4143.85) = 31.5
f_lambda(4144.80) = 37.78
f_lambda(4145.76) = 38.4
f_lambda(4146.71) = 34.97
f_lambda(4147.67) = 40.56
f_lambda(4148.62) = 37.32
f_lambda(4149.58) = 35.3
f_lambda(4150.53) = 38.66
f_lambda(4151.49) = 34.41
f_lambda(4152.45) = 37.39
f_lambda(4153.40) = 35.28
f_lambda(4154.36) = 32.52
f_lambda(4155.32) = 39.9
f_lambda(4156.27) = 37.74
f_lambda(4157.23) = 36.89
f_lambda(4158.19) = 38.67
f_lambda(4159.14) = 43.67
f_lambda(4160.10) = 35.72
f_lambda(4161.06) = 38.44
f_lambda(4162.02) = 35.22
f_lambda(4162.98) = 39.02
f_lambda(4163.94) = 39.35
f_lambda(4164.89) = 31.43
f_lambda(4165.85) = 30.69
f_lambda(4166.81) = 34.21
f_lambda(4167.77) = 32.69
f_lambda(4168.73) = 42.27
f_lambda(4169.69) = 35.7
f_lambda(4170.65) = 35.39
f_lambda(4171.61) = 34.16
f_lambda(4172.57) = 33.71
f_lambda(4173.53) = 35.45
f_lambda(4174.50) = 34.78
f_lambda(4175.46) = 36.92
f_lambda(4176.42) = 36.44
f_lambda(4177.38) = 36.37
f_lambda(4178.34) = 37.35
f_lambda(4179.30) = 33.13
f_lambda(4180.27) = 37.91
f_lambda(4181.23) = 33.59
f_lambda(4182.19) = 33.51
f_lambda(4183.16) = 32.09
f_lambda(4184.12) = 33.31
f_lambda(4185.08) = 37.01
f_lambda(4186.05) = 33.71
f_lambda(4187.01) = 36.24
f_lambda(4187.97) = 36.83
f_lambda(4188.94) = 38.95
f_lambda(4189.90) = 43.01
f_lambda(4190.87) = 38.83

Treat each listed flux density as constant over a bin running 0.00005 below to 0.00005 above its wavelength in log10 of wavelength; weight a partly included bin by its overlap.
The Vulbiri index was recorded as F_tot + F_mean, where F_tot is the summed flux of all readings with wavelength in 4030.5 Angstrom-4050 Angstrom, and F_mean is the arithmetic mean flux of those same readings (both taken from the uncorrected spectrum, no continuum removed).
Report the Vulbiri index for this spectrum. 857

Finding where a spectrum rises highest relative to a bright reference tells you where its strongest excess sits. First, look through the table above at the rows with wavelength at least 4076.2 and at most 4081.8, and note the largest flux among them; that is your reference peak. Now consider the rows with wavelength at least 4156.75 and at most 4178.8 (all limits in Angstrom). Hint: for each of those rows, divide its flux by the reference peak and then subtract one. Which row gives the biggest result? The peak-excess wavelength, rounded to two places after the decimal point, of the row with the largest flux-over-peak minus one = 4159.14 Angstrom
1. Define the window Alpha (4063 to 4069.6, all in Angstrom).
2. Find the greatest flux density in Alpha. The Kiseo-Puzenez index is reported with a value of 47.54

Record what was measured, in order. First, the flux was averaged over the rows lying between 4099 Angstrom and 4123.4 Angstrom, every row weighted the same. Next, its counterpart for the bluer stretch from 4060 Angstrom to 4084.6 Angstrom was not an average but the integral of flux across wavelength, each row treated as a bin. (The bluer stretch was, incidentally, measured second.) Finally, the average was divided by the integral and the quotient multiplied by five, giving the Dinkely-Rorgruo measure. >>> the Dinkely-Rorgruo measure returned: 0.24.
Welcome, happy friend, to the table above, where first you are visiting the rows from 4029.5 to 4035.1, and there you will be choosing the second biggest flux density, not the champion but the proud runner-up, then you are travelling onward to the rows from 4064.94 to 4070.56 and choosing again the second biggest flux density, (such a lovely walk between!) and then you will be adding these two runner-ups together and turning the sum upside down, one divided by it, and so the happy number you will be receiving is 0.0120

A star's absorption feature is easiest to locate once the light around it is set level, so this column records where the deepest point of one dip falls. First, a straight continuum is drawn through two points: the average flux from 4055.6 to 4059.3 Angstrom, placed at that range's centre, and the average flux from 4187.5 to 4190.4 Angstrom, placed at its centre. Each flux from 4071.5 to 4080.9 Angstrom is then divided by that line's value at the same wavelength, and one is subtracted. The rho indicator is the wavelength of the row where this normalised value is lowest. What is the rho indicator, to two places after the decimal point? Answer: 4073.84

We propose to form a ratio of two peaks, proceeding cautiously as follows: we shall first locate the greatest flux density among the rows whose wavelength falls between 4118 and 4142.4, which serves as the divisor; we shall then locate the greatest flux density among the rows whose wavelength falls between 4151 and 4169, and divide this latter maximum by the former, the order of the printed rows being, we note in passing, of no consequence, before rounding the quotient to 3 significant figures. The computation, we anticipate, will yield 1.04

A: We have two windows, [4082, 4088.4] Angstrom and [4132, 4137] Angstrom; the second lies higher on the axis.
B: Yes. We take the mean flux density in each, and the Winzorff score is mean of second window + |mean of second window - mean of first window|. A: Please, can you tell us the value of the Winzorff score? 40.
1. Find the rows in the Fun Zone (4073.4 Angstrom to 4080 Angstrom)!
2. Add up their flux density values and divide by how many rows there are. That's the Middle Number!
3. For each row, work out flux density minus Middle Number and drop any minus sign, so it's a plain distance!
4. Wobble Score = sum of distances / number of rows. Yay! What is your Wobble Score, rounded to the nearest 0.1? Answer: 3.5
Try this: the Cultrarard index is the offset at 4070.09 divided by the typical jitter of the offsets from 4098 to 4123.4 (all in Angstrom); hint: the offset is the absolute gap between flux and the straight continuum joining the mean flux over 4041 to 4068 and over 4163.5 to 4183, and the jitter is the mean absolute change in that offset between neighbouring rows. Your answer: 0.6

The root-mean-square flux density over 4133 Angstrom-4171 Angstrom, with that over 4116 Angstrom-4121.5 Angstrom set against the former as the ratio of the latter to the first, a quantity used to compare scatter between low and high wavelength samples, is 0.99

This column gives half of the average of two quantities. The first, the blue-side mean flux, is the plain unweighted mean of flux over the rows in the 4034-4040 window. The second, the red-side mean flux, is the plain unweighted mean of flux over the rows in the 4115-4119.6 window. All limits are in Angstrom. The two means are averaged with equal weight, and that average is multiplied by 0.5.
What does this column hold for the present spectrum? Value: 19.0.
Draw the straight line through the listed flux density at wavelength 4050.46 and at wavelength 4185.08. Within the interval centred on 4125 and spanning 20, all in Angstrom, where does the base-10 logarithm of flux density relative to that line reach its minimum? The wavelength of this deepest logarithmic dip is 4127.66 Angstrom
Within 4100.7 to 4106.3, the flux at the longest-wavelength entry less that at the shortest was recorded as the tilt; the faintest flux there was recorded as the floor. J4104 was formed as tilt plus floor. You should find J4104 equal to -89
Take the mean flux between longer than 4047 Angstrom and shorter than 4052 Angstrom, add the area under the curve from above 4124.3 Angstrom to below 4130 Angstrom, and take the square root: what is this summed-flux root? 15.8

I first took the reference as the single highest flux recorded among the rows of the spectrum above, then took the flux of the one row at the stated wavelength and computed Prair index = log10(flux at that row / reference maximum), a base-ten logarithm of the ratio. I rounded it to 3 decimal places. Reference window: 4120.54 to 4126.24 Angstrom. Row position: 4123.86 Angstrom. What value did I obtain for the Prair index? -0.029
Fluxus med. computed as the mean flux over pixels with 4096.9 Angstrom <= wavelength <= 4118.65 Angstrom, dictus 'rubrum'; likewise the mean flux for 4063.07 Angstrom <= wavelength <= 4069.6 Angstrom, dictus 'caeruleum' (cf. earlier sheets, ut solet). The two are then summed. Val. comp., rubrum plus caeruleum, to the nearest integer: 94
